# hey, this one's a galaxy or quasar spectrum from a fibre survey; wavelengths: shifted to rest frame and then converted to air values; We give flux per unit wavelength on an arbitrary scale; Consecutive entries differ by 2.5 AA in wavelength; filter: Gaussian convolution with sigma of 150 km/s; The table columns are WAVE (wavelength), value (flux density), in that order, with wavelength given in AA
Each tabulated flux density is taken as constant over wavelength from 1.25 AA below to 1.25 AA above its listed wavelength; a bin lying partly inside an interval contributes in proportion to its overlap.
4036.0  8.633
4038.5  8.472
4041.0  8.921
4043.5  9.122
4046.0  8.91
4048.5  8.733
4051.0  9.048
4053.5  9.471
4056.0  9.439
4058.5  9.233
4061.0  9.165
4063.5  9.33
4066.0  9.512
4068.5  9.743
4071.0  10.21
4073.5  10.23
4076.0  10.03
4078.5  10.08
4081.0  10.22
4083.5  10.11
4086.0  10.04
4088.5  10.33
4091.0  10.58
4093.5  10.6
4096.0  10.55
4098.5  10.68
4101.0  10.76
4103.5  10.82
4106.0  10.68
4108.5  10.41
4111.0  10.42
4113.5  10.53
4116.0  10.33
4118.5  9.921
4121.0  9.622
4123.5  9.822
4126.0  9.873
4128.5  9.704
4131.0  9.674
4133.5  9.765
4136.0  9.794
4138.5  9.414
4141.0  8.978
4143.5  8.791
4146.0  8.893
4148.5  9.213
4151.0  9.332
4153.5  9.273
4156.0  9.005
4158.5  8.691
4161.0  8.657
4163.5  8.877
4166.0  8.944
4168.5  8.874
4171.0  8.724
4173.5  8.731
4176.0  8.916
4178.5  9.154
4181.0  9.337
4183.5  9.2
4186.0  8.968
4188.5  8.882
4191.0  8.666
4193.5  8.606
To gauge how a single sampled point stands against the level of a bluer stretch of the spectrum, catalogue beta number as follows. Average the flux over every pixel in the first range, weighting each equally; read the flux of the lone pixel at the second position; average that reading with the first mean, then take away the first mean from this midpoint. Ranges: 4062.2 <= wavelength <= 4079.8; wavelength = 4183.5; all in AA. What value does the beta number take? -0.3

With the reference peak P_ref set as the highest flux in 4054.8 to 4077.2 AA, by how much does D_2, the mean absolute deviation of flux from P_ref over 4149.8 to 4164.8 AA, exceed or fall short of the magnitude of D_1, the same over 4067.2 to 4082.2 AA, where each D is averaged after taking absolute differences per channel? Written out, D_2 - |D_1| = 1.11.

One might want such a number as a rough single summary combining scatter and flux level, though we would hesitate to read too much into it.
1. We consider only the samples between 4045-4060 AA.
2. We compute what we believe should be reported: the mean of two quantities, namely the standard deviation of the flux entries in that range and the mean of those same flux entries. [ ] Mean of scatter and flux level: 4.7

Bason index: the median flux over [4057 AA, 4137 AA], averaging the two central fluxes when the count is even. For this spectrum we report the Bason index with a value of 10.1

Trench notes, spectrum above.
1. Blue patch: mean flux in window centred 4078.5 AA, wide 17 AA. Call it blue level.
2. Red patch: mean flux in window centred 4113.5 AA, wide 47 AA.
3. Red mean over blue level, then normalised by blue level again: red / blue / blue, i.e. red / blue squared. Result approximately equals 0.100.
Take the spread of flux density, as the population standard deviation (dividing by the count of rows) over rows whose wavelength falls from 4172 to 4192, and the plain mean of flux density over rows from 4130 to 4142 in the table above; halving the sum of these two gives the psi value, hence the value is 4.9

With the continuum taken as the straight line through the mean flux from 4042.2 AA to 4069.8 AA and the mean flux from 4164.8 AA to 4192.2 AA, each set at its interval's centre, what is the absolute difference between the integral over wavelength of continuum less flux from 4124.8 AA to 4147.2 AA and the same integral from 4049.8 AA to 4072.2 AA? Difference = 3.5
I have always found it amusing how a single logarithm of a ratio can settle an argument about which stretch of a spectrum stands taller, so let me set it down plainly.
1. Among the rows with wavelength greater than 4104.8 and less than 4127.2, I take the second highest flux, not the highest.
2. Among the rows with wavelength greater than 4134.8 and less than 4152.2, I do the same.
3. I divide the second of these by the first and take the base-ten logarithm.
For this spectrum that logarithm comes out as -0.049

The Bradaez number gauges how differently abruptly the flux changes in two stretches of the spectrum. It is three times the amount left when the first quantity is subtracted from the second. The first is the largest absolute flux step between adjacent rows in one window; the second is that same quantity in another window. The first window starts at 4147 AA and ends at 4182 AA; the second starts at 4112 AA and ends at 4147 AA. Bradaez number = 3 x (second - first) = 0.37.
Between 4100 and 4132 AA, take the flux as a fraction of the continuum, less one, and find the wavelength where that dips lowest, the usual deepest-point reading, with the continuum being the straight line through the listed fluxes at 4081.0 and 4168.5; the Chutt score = 4121.0 AA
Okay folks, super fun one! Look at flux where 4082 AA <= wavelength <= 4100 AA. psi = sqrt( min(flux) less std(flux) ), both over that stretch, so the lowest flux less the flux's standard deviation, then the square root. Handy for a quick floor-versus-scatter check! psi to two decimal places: 3.13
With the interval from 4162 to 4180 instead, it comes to 2.93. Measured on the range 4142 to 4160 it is 2.91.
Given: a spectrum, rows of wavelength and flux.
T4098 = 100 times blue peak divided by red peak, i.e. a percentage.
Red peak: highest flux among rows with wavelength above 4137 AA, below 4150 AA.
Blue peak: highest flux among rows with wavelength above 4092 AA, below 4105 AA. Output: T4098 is 115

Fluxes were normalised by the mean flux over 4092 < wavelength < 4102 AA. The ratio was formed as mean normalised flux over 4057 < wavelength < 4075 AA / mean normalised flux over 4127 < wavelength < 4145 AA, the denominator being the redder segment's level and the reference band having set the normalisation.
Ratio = 1.02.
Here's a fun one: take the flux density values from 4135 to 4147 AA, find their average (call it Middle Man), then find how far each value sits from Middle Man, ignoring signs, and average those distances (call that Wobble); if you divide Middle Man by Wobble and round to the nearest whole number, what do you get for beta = 27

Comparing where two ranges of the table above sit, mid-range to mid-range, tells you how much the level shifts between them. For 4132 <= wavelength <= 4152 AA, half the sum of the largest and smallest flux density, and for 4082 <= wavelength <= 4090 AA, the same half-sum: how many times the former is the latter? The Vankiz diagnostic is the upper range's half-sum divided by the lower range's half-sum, 0.91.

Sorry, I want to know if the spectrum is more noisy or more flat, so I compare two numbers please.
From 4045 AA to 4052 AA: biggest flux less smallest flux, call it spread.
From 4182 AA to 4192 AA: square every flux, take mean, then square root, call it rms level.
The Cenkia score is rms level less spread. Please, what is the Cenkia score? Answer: 8.62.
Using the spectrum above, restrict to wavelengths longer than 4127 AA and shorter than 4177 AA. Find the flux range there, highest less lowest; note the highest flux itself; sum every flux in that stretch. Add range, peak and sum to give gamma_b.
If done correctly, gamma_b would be 193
